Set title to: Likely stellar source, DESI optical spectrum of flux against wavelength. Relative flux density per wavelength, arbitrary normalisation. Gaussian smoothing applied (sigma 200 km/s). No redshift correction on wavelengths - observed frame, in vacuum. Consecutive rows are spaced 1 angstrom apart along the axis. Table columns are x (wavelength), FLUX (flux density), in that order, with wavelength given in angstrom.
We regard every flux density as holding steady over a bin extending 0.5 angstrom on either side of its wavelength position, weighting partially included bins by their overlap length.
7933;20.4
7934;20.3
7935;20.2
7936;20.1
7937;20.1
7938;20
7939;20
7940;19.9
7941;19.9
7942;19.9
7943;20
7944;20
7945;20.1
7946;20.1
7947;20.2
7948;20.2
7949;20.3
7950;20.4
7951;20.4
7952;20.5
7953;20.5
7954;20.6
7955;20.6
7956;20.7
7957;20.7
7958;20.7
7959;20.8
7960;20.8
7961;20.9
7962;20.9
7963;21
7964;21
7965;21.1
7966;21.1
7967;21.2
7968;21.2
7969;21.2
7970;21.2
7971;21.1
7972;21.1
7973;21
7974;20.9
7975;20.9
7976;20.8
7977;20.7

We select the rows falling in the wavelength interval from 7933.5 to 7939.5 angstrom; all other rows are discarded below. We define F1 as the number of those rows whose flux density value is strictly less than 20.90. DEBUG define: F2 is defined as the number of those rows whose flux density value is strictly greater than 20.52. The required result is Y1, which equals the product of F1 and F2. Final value 0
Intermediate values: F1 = 6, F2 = 0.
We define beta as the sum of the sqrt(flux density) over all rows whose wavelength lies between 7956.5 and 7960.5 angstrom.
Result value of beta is 18.2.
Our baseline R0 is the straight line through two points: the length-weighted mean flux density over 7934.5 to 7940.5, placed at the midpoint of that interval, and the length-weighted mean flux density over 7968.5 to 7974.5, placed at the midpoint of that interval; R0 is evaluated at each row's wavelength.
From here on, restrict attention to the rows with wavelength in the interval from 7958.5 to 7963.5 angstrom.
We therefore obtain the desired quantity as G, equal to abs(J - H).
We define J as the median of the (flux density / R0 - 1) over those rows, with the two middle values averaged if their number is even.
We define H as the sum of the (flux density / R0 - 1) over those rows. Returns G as 0.02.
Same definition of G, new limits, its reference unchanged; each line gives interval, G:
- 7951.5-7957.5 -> 0.01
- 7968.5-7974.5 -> 0.00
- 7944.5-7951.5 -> 0.04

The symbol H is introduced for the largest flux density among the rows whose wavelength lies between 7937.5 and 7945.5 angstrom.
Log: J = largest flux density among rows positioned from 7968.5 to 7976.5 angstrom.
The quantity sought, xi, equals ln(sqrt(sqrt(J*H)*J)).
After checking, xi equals 3.04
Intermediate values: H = 20.1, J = 21.2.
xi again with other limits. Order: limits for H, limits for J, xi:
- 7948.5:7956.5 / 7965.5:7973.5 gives 3.05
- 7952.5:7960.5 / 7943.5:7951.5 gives 3.02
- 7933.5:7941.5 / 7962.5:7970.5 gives 3.04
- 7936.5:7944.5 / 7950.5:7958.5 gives 3.02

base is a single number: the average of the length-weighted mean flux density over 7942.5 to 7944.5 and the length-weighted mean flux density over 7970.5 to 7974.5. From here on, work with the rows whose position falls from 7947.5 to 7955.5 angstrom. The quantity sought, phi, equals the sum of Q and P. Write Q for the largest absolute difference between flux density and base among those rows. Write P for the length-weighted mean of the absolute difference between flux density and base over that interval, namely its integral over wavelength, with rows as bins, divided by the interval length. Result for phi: 0.43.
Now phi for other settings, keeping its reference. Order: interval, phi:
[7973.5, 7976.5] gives 0.74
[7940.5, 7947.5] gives 1.10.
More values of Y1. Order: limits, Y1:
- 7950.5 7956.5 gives 18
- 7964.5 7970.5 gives 0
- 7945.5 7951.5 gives 0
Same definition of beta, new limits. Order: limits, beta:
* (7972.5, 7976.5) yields 18.3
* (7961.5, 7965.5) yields 18.3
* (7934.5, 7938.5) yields 17.9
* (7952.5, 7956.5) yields 18.2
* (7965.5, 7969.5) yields 18.4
